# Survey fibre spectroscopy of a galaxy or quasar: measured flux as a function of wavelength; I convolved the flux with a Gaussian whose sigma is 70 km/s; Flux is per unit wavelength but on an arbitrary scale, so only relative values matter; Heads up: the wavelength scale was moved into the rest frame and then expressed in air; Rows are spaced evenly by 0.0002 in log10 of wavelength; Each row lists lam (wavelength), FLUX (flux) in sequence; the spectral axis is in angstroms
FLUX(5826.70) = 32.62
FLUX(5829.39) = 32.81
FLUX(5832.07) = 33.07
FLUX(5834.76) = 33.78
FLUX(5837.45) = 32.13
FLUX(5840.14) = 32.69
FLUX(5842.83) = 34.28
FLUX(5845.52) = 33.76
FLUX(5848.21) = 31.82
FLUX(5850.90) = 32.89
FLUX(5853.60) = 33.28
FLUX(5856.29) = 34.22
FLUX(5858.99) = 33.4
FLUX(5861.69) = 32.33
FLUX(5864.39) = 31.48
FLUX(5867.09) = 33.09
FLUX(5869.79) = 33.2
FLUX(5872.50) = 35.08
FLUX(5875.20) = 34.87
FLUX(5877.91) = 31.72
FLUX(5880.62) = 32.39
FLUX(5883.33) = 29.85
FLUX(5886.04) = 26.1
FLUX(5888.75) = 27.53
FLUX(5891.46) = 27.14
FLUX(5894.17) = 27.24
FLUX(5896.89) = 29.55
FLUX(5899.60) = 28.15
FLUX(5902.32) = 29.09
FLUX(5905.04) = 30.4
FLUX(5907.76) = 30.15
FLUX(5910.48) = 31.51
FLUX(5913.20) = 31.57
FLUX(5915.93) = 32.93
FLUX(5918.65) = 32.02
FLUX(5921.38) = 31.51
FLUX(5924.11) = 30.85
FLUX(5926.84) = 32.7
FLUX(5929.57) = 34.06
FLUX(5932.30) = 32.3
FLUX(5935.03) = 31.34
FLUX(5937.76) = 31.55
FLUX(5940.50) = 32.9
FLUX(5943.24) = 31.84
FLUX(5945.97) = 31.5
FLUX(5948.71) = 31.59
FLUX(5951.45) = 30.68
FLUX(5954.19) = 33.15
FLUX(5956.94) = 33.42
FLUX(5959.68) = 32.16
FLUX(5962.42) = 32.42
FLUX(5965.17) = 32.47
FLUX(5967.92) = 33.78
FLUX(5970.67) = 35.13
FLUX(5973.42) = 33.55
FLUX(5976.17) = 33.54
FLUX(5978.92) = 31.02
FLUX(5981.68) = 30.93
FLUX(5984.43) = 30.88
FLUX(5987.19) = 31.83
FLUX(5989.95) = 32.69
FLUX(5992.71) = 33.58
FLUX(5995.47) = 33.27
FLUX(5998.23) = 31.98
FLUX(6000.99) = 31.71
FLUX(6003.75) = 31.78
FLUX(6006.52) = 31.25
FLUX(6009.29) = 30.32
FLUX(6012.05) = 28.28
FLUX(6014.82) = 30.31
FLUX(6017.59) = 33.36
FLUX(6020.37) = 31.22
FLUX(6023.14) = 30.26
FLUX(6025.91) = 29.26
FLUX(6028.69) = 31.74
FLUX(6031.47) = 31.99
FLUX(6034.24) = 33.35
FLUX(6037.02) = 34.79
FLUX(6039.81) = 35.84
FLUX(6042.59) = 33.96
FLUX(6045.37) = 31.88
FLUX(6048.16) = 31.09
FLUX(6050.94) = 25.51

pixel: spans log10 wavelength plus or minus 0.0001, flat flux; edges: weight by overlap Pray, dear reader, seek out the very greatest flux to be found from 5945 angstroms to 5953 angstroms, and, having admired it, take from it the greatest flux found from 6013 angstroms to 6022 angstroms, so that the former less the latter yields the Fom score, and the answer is -1.8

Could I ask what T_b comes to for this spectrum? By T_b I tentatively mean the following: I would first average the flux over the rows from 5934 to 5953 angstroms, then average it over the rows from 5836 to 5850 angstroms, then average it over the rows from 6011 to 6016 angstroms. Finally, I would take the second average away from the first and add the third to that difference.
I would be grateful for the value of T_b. 28.0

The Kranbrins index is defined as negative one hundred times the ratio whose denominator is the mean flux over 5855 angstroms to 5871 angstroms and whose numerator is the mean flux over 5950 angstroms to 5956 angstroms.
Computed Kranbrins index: -97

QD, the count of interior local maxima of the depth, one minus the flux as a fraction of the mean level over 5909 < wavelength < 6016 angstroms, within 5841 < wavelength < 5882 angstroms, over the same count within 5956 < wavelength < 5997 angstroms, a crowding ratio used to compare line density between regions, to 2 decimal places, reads 1.50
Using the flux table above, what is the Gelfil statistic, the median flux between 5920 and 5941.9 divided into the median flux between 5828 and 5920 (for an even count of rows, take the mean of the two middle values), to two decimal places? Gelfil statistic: 1.01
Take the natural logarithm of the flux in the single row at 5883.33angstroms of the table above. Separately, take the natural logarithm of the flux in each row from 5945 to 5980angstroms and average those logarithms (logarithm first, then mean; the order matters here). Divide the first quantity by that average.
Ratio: 0.97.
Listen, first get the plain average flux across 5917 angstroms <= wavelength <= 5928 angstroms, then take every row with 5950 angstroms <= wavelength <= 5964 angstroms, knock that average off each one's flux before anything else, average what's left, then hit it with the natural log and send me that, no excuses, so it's -0.5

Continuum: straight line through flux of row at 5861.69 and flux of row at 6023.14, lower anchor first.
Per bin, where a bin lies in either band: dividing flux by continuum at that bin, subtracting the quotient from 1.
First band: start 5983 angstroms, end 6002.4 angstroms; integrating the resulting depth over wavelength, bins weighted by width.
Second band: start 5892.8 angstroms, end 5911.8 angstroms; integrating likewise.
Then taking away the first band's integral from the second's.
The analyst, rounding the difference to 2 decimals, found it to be 2.44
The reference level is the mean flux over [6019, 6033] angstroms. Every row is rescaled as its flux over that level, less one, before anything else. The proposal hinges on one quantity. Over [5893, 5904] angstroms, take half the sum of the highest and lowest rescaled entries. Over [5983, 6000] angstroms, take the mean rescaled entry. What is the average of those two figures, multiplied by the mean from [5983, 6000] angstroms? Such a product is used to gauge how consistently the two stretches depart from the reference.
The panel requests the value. -0.0008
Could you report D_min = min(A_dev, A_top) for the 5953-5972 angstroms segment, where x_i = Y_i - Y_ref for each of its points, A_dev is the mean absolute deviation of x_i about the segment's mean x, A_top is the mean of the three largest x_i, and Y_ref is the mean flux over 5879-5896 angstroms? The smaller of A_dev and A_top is 0.76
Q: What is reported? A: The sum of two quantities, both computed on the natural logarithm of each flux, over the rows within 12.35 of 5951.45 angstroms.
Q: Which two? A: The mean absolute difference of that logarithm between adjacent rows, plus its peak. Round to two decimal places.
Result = 3.54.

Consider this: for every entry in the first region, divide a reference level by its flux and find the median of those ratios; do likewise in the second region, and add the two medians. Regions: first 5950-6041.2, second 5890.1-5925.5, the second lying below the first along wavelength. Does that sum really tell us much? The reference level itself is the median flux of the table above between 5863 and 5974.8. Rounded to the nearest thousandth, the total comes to 2.035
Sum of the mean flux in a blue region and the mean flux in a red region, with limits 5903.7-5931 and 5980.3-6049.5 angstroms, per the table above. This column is 63.7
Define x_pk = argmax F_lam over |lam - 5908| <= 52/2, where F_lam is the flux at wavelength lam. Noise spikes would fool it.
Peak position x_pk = 5929.57 angstroms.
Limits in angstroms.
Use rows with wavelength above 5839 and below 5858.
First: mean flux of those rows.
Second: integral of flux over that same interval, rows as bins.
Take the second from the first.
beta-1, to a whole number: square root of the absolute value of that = 24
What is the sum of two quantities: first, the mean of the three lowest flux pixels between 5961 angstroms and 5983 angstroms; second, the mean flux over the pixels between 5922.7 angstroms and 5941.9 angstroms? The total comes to 64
